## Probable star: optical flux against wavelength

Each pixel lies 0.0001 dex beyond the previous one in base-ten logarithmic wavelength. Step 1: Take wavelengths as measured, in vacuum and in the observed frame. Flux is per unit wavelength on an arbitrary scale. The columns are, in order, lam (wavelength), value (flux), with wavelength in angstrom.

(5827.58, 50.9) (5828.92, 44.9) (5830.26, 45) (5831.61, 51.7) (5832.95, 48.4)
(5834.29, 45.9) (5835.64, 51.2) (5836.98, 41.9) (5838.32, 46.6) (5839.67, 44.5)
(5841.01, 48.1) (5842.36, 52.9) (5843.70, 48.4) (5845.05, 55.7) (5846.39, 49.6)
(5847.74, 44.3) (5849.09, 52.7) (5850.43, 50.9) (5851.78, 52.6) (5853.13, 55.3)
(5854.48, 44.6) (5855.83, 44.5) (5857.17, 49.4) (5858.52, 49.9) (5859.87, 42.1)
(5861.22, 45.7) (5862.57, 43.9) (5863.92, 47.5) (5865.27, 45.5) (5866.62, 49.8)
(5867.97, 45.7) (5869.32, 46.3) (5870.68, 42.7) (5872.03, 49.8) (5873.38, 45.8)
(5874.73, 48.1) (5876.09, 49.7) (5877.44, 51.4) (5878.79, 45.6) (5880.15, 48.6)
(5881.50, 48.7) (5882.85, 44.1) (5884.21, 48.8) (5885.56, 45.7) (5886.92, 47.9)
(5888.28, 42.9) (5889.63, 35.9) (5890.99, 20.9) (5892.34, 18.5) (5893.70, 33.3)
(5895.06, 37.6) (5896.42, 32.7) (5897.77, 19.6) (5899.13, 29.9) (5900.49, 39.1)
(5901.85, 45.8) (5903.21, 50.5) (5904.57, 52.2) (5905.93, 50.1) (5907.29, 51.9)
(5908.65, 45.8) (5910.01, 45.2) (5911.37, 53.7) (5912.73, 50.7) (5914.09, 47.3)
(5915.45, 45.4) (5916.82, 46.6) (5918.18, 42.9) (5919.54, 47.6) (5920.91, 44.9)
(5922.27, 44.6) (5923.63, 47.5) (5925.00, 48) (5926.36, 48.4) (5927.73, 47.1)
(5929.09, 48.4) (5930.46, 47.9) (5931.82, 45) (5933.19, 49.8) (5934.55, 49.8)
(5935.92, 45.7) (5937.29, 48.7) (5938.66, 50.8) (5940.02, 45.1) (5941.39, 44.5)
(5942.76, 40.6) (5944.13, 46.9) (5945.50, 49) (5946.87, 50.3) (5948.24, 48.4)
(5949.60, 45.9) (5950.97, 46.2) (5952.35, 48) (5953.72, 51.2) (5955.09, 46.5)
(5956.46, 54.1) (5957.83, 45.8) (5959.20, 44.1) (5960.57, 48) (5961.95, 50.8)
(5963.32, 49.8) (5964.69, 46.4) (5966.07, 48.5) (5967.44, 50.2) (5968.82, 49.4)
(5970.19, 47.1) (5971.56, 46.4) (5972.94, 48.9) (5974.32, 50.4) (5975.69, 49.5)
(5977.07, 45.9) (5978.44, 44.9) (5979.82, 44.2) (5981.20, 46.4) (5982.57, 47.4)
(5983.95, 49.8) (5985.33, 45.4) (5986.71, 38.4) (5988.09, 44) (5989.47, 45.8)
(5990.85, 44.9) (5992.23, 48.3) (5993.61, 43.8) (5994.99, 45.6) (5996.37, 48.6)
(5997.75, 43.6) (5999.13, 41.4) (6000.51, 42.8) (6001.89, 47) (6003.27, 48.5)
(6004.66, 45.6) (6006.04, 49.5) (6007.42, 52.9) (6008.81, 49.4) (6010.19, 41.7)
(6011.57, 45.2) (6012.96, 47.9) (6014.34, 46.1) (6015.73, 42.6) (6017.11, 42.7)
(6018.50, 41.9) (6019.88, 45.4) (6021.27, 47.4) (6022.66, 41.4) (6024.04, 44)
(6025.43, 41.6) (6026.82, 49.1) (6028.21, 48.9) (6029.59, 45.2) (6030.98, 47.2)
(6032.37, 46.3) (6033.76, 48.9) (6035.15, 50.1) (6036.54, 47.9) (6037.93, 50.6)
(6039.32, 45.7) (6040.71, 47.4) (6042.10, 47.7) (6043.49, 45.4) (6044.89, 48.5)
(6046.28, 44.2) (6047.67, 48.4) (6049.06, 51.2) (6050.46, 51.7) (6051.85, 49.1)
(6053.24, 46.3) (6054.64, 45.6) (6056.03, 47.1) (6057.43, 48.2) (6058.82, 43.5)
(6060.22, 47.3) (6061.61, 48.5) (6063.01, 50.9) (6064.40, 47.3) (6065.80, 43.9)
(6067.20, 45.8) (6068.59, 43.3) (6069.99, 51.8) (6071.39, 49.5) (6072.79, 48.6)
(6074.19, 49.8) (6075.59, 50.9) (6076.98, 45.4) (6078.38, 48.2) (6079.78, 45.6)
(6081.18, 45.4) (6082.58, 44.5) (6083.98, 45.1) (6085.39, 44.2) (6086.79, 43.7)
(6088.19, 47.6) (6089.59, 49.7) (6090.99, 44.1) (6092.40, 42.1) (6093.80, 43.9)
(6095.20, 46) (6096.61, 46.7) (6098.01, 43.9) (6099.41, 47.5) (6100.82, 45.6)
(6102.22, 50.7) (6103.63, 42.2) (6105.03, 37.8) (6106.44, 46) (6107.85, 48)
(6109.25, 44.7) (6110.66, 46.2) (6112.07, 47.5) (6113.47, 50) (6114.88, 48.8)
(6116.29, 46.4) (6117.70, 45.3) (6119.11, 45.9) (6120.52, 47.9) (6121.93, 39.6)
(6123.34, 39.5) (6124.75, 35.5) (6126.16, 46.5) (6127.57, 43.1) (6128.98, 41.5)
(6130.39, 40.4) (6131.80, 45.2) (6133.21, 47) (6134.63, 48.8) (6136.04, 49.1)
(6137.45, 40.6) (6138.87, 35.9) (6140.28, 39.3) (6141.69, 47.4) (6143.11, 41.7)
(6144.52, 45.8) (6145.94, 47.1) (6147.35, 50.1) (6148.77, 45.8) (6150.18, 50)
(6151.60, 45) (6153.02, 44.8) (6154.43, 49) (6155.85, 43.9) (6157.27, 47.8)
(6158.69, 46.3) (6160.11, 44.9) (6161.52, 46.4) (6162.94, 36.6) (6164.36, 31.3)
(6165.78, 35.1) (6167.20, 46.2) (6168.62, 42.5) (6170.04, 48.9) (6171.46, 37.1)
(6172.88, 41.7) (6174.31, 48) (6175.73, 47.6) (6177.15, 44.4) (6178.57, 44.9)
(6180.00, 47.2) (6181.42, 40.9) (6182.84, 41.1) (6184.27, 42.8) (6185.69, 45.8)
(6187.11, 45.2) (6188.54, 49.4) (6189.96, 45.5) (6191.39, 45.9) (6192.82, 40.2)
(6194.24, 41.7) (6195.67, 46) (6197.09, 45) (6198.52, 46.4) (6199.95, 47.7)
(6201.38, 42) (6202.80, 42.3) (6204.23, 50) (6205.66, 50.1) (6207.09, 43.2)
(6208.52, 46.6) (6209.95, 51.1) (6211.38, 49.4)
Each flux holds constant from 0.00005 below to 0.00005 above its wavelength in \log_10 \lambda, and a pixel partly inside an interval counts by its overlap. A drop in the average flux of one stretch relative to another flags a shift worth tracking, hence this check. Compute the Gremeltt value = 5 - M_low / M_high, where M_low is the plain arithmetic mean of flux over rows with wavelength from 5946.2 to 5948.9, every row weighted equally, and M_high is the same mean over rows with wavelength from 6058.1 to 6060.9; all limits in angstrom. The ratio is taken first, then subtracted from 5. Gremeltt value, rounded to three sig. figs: 3.91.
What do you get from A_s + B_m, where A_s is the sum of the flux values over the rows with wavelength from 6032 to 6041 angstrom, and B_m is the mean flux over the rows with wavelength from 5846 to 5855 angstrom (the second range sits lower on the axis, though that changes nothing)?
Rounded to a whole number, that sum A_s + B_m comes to 387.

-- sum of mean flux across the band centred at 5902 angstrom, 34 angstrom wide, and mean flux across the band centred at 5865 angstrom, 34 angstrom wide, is 89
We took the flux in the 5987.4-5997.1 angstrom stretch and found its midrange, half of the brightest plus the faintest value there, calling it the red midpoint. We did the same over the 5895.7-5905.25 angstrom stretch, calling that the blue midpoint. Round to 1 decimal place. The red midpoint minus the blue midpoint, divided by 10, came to 1.0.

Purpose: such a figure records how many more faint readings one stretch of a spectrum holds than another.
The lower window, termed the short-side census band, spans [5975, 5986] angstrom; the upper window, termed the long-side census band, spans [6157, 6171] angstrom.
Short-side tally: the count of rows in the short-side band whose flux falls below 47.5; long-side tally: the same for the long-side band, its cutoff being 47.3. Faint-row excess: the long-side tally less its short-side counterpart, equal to 2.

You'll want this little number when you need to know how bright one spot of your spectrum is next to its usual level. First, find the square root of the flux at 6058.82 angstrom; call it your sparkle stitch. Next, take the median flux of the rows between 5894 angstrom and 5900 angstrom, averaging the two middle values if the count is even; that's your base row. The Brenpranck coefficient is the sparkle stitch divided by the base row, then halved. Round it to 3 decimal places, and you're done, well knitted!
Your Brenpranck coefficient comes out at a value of 0.105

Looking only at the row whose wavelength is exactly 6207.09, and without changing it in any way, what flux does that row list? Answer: 43.2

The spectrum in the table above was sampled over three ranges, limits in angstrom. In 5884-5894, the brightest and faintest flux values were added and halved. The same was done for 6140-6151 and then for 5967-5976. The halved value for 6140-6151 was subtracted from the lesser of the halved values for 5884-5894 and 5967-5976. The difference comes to -11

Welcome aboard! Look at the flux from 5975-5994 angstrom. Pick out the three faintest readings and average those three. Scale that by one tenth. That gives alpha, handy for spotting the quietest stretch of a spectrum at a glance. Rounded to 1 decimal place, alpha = 4.2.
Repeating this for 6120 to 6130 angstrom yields 3.8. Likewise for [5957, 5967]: 4.5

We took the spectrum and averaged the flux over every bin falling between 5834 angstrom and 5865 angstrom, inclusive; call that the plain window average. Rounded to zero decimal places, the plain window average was 48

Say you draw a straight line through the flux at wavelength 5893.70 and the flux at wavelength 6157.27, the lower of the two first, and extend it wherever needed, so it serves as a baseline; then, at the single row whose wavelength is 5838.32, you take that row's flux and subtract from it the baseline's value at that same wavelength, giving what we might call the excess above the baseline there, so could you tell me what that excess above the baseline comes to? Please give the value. 16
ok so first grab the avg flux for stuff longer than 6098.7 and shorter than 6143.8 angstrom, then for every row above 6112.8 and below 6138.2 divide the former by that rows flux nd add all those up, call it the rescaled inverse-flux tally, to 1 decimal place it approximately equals 18.1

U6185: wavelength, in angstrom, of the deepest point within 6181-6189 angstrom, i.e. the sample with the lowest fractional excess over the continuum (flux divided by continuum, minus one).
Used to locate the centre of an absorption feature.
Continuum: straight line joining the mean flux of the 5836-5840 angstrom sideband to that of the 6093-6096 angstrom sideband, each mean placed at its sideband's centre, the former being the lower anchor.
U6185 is 6181.42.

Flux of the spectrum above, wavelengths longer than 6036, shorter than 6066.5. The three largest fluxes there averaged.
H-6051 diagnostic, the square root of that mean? 7.16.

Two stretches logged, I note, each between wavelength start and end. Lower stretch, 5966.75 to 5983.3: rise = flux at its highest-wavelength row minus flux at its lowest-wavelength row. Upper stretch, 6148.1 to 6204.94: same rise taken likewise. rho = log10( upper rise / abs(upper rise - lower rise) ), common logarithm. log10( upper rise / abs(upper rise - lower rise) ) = -0.22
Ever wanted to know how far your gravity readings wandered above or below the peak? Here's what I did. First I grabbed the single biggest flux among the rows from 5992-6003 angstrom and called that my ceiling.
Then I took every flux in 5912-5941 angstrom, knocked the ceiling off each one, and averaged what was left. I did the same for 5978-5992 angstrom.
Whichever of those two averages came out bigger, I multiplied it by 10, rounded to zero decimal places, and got -14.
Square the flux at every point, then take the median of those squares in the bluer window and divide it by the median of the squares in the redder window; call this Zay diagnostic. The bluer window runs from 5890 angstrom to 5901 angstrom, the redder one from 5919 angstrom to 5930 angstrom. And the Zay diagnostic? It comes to 0.43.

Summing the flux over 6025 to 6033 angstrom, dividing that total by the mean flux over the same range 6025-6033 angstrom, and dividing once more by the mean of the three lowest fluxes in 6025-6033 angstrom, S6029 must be 0.135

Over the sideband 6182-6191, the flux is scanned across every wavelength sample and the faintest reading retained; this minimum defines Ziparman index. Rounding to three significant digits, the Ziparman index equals 41.1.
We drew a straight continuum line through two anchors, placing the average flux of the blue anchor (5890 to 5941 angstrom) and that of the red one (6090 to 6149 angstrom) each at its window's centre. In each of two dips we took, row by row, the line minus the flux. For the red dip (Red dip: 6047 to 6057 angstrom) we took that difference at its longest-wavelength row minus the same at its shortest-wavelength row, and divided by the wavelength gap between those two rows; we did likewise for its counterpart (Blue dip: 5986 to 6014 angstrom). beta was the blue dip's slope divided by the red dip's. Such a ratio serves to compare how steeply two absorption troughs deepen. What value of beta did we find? -2.2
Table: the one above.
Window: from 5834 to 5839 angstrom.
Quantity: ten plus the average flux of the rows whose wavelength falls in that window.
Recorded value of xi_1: 56.4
